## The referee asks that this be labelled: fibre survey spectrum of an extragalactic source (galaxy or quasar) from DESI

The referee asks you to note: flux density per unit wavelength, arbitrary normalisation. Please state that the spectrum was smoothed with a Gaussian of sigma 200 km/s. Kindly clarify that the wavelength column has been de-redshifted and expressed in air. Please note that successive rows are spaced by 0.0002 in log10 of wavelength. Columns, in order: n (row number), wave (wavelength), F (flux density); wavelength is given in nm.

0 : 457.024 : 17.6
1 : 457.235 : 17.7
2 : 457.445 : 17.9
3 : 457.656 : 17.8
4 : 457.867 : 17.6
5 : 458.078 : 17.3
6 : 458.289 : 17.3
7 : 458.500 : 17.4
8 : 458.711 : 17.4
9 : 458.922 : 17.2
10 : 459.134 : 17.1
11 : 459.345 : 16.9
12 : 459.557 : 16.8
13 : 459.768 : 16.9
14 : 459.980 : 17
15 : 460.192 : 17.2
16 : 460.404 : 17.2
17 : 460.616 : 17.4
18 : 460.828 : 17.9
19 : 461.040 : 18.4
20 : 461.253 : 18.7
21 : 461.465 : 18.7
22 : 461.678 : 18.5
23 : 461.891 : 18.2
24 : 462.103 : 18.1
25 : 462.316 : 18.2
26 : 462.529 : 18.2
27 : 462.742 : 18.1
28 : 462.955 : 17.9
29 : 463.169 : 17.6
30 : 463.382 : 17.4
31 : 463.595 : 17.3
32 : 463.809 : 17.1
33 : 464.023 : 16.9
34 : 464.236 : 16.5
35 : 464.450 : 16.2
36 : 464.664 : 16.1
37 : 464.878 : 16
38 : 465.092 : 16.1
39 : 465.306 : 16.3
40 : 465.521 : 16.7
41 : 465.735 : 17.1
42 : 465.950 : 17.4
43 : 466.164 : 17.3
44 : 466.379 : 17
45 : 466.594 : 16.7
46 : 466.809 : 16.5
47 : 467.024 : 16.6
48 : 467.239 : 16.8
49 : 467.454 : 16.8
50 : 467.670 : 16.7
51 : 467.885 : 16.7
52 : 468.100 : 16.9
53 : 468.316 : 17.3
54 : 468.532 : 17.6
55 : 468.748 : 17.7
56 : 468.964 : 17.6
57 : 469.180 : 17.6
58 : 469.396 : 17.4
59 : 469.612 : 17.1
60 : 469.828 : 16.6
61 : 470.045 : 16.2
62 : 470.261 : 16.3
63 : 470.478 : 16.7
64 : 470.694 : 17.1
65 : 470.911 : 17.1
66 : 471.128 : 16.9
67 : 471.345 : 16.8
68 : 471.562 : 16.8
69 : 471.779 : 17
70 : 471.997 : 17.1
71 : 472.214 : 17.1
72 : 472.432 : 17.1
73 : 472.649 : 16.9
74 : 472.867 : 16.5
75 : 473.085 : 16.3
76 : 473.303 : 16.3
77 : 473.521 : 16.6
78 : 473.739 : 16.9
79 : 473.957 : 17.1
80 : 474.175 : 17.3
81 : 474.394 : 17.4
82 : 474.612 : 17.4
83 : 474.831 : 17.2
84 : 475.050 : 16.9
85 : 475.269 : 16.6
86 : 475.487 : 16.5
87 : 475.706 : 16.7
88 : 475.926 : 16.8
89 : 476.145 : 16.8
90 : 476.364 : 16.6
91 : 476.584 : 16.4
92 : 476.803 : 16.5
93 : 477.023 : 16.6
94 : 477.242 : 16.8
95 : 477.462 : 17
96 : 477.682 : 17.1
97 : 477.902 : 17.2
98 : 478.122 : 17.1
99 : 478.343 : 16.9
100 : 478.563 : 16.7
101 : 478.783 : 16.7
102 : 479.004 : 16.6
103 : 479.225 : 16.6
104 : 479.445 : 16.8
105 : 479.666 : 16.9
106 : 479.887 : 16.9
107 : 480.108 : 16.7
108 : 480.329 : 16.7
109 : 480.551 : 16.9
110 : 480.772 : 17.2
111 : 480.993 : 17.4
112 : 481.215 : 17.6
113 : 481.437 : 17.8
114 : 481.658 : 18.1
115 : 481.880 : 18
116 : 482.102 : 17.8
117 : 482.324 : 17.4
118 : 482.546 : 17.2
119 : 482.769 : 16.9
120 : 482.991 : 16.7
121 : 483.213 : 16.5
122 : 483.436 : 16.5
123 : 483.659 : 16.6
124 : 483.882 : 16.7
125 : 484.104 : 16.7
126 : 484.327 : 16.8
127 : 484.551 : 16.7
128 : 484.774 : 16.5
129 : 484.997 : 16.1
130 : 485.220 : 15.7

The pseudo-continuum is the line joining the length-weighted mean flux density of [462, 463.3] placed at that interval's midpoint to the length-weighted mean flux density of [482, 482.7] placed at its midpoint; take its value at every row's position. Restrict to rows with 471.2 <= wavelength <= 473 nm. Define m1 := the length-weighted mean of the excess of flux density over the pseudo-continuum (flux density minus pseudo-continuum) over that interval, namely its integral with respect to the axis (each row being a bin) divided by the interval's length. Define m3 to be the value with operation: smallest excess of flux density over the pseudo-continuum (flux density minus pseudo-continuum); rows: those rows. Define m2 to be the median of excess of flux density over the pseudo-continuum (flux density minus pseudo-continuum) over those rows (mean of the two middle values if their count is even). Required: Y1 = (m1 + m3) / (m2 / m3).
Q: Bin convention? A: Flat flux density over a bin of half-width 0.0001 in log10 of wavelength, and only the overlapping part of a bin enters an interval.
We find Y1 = -3.1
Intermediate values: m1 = -0.8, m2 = -0.8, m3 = -1.2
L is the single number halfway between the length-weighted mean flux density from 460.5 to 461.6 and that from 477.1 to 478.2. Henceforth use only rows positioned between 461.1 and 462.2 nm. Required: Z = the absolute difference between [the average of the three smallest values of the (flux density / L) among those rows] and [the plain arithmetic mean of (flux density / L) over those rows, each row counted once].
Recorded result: 0.0098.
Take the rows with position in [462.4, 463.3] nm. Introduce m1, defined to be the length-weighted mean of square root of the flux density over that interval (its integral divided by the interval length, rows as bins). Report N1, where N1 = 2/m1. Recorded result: 0.472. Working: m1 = 4.23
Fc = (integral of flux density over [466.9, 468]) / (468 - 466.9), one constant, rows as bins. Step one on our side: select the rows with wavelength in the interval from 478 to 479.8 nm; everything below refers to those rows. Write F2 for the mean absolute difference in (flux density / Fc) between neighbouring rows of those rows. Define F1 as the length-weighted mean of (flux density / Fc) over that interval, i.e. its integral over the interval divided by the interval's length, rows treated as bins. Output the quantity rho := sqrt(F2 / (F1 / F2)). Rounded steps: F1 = 1.00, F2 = 0.0068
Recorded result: 0.007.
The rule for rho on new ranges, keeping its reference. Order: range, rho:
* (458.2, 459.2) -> 0.006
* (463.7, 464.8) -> 0.015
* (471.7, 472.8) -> 0.004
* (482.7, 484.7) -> 0.006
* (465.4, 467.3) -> 0.014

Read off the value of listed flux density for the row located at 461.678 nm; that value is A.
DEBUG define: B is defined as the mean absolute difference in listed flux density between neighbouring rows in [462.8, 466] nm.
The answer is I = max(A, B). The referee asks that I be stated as 18.5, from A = 18.5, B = 0.24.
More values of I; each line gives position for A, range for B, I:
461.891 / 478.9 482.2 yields 18.2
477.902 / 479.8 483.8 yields 17.2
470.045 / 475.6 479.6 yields 16.2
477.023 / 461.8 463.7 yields 16.6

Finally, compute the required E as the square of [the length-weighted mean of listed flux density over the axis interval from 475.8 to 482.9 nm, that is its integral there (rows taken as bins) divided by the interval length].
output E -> 290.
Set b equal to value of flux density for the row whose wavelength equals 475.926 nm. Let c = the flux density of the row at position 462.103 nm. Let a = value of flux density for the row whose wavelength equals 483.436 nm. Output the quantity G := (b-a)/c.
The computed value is 0.017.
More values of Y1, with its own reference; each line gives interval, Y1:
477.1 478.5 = -2.0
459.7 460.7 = -2.9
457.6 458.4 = -1.8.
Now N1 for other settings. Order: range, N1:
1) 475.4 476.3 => 0.490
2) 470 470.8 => 0.490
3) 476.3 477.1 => 0.492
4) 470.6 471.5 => 0.486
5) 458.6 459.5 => 0.483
